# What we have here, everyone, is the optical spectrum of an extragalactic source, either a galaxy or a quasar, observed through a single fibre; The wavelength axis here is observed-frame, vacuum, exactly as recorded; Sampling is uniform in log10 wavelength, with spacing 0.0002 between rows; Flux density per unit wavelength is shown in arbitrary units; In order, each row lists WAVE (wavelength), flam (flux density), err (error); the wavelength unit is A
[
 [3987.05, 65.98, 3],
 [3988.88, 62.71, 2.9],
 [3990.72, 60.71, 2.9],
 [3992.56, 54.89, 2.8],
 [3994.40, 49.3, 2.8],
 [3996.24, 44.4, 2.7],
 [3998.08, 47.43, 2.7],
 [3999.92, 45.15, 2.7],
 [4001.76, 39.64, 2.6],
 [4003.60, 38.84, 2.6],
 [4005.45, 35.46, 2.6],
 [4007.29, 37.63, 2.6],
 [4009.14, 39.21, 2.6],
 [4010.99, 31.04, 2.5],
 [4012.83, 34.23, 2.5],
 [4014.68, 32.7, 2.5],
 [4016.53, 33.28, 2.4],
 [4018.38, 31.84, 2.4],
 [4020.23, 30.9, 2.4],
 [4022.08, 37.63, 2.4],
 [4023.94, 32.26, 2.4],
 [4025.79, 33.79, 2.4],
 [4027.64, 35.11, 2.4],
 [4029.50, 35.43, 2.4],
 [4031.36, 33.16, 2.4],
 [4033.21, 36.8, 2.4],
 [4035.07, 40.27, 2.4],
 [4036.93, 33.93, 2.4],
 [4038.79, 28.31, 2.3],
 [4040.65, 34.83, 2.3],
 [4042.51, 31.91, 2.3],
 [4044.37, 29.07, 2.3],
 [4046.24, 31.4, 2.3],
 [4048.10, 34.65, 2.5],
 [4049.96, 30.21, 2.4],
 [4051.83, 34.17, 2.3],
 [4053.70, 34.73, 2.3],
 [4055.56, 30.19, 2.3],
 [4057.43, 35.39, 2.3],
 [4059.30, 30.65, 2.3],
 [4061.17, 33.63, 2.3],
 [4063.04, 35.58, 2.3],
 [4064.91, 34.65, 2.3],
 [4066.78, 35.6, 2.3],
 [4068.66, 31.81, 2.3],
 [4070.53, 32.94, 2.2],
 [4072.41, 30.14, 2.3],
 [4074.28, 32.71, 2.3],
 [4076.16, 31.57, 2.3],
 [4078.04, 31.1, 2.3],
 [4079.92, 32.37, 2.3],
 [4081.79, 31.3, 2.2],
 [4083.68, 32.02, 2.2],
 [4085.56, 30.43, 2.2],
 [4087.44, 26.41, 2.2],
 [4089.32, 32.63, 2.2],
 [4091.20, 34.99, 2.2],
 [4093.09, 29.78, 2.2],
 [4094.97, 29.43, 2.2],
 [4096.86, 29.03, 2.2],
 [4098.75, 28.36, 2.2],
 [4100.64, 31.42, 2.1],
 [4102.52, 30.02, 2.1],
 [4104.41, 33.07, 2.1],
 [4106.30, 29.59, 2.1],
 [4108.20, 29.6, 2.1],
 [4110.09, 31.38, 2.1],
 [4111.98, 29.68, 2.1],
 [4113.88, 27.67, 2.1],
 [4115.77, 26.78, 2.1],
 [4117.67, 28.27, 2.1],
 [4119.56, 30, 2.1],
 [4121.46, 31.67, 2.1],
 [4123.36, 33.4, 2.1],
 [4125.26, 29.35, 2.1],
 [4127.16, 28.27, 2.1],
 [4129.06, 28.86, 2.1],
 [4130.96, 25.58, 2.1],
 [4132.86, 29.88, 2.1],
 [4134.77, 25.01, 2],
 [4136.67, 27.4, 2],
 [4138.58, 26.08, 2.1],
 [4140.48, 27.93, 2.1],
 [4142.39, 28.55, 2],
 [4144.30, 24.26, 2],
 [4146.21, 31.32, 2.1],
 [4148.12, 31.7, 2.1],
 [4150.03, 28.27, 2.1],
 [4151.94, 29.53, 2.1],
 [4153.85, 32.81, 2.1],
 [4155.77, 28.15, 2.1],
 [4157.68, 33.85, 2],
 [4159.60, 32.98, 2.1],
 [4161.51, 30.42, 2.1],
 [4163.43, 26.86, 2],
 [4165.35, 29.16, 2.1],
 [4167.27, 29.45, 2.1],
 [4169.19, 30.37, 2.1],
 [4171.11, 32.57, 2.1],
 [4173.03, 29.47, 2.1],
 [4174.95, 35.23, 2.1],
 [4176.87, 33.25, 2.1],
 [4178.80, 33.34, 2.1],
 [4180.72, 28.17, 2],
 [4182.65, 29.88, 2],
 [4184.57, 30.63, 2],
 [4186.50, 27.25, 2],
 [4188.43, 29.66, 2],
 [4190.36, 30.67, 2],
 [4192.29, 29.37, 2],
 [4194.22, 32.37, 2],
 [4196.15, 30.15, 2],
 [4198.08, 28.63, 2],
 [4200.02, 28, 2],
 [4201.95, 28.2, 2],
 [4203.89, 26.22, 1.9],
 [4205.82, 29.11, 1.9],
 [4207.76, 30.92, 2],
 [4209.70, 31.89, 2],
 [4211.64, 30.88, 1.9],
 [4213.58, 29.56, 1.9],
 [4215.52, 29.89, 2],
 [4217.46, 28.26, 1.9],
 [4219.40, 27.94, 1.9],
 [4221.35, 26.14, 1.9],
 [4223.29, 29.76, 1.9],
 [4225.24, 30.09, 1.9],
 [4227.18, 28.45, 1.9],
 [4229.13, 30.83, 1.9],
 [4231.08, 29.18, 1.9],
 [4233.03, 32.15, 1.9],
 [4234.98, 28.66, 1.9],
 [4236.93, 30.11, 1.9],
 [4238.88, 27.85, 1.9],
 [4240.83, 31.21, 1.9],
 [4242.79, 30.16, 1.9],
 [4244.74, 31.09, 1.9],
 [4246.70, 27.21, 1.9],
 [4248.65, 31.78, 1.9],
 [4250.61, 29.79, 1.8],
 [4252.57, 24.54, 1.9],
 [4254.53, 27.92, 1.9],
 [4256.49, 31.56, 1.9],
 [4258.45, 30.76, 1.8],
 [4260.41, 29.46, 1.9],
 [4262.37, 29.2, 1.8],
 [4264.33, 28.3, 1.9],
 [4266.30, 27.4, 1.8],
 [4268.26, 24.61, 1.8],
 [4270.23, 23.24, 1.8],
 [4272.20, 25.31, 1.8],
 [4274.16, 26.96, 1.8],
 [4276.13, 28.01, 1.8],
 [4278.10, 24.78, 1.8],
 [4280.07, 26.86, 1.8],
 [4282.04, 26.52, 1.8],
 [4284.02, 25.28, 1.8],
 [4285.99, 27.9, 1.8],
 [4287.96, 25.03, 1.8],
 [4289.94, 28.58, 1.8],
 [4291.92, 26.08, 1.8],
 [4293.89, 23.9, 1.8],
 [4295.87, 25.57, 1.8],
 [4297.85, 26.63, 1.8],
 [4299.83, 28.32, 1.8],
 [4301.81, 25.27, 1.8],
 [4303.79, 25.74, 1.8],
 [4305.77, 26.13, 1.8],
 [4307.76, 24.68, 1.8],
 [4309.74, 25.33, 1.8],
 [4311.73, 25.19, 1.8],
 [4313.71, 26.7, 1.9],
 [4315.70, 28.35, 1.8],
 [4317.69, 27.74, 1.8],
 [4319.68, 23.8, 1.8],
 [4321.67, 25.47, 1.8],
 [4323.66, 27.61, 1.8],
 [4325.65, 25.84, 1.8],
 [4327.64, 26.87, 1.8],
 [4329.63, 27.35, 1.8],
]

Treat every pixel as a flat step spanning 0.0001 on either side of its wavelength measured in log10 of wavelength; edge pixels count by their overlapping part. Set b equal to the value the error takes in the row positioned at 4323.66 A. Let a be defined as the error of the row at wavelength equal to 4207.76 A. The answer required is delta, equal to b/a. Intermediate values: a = 2.00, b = 1.80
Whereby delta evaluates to 0.90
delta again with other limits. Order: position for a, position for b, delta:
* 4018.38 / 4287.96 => 0.75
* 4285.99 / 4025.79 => 1.33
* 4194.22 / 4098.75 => 1.10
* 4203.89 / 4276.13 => 0.95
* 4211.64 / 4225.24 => 1.00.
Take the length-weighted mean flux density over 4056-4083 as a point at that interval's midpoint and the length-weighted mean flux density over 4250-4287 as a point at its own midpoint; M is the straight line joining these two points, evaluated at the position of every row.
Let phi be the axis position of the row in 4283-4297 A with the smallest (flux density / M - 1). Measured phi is 4293.89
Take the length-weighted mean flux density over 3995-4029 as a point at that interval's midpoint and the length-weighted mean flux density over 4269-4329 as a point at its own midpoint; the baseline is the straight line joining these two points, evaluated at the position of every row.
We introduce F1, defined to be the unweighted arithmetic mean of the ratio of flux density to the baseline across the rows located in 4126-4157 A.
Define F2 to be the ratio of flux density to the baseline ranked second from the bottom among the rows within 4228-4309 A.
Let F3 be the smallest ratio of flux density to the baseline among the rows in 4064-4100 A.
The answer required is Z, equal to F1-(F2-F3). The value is 0.78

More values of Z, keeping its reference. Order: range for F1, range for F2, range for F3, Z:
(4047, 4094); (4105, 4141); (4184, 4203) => 1.04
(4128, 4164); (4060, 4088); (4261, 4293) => 0.89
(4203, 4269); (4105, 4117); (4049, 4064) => 1.04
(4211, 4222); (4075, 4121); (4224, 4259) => 1.05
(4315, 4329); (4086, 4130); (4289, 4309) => 1.14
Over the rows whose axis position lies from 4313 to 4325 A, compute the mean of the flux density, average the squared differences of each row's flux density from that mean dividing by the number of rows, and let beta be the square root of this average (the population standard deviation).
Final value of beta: 1.6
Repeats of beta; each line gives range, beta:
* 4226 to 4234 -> 1.4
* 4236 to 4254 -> 2.2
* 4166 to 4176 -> 2.2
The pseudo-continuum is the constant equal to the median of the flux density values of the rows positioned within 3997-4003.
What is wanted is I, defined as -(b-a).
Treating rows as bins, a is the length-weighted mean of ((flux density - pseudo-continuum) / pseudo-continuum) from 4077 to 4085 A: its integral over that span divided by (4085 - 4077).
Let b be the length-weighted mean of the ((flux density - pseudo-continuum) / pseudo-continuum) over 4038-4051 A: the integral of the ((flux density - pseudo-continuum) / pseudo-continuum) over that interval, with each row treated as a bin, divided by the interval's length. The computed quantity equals 0.00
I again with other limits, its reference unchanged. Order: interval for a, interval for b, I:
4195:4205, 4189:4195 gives -0.05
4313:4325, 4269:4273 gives 0.05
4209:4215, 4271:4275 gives 0.10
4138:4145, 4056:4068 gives -0.16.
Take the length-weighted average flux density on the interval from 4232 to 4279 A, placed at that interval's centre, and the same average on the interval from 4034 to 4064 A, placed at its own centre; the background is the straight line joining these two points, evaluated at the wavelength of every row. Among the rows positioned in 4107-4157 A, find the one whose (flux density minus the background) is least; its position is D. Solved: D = 4144.30 A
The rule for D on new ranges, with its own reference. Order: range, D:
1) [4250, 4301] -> 4270.23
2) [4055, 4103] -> 4087.44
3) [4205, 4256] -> 4252.57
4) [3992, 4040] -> 4038.79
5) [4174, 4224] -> 4203.89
